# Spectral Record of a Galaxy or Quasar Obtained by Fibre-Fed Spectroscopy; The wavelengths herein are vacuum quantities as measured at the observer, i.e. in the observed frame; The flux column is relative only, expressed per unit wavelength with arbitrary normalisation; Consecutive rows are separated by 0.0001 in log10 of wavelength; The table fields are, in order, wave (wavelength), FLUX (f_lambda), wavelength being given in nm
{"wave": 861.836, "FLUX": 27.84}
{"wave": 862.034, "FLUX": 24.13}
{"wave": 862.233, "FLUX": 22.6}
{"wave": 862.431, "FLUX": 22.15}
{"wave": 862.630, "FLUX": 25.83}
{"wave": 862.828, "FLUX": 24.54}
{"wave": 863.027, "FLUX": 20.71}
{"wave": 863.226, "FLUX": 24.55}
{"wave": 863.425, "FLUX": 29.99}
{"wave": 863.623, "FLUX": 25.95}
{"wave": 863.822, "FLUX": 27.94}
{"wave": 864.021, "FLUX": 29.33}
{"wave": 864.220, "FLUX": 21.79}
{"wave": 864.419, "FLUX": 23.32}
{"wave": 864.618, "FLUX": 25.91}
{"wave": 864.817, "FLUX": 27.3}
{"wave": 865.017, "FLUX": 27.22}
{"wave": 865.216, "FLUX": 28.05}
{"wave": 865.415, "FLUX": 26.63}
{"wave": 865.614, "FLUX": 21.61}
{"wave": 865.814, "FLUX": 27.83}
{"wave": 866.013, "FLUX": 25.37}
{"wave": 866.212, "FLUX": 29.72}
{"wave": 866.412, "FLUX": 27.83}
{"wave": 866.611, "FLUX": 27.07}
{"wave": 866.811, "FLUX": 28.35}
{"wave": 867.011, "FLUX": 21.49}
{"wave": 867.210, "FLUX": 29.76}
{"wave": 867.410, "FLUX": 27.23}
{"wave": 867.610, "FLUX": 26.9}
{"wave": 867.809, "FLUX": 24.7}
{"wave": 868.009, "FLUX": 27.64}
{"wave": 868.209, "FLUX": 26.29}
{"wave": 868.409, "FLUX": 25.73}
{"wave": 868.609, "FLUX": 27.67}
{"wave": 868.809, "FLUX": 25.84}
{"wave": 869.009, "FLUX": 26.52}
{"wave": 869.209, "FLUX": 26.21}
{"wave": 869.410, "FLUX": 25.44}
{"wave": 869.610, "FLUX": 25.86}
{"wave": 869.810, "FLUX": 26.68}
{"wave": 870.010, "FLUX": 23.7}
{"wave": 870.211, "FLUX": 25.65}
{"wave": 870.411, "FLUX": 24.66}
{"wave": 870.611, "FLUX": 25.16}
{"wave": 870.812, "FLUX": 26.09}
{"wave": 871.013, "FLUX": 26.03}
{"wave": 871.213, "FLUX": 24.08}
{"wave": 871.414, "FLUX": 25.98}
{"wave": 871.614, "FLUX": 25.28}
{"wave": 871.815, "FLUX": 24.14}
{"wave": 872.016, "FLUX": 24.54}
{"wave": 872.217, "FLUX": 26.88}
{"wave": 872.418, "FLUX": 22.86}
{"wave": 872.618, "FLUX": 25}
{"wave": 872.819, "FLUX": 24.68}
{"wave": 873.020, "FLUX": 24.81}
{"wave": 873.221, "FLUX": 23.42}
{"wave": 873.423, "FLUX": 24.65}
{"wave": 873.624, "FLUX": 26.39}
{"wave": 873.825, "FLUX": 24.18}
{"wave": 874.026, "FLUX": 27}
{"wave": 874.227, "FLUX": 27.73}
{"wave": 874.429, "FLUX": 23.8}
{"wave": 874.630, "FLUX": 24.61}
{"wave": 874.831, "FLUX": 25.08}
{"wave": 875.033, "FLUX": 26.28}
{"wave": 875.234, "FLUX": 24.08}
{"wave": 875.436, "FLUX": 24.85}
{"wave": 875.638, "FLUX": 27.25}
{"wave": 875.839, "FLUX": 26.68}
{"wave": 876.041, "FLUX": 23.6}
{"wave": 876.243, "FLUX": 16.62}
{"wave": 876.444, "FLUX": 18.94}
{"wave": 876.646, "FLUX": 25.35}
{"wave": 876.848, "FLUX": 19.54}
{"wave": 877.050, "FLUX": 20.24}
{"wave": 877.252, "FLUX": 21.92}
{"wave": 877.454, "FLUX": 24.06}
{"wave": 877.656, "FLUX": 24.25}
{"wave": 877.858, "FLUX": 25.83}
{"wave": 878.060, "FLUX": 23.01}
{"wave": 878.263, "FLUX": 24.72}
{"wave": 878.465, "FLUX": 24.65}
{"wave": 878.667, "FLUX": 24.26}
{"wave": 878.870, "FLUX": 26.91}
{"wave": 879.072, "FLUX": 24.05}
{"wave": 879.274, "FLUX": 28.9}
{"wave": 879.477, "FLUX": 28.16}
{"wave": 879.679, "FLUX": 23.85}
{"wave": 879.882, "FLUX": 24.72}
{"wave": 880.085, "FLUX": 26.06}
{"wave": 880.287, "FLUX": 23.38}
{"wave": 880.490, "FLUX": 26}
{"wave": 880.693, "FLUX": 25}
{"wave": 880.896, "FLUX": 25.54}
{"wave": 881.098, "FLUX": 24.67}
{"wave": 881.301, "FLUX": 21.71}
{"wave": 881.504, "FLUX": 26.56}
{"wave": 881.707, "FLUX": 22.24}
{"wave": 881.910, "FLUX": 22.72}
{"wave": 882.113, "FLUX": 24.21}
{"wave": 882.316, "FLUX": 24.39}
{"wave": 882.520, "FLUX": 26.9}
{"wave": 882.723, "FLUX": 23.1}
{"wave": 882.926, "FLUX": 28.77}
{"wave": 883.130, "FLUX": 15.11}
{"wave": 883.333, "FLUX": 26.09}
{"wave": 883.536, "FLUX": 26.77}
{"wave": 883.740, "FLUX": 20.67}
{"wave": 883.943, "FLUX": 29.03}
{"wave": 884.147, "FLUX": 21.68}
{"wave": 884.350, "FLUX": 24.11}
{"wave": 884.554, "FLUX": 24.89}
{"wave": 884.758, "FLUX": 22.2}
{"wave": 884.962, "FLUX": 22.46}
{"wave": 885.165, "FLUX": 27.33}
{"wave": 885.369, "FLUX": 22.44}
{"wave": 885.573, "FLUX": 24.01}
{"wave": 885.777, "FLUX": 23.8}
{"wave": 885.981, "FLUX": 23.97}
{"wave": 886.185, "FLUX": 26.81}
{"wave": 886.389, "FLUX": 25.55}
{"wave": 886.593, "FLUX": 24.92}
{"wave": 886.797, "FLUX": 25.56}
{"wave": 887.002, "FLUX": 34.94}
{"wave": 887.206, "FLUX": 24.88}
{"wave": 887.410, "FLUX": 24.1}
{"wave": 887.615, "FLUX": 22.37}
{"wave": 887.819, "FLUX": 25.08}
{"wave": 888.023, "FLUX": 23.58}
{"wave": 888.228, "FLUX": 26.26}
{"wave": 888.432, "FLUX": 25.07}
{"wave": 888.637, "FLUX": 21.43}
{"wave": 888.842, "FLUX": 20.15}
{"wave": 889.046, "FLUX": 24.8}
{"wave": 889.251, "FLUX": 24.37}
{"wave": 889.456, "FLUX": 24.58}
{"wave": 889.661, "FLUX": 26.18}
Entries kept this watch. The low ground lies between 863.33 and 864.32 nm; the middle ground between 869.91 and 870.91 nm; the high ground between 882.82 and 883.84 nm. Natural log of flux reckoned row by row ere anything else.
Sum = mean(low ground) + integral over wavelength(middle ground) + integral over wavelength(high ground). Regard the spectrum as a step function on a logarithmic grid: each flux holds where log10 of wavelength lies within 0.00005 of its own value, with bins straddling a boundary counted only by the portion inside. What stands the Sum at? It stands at 9.70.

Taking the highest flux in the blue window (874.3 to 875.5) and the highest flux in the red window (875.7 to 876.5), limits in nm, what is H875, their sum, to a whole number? 53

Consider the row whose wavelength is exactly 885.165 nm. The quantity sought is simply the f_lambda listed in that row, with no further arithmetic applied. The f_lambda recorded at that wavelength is 27.33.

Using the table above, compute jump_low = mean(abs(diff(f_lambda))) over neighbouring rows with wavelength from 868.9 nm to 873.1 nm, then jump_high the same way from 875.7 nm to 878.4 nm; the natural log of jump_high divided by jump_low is 0.9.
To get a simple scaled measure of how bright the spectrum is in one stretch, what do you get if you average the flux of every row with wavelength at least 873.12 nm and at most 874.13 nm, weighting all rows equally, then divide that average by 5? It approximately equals 5.03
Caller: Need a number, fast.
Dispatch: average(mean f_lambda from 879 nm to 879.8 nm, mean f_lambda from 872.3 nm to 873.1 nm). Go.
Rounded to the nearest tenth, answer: 25.3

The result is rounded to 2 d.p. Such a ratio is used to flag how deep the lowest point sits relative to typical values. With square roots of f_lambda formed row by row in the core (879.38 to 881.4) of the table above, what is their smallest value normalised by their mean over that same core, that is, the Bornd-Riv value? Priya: 0.93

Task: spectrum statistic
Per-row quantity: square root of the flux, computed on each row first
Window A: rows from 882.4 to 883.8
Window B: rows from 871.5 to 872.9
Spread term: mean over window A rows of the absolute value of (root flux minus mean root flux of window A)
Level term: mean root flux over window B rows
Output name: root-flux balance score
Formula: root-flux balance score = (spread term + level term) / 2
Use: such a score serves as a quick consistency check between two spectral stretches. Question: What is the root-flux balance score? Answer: 2.68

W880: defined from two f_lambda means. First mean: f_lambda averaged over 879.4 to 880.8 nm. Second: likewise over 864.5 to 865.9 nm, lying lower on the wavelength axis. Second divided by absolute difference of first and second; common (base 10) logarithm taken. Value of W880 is 1.4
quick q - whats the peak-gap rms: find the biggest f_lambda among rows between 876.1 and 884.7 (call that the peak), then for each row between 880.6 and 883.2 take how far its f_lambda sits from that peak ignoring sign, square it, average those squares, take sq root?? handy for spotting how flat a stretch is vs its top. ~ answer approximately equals 6.0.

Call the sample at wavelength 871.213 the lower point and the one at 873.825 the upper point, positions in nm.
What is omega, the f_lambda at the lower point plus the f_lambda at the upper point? 48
